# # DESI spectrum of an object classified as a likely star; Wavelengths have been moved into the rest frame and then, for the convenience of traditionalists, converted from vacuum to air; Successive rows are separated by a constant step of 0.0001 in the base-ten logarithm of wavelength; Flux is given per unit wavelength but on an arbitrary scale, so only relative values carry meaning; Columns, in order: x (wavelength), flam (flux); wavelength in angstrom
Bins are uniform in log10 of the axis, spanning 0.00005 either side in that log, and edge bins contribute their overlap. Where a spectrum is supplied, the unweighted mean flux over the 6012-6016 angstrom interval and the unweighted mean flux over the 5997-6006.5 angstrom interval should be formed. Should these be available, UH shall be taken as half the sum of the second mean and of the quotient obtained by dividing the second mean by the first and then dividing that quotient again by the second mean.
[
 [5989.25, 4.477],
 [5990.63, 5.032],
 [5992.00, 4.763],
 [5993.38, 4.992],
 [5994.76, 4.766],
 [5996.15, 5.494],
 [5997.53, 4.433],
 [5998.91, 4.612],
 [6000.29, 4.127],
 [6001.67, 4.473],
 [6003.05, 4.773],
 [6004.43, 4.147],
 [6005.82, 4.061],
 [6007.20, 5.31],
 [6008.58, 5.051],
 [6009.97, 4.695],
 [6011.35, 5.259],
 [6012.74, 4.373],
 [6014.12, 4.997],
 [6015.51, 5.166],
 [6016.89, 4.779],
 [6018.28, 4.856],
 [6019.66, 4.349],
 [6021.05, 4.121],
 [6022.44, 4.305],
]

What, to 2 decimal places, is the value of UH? 2.29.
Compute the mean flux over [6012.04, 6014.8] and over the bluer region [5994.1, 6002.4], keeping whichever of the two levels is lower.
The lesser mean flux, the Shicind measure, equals 4.65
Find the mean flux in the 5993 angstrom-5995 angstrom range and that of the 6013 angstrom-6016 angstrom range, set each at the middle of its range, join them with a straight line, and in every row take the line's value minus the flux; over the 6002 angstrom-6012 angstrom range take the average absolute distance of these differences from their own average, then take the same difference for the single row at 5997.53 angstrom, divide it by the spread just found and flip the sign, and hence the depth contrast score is -1.2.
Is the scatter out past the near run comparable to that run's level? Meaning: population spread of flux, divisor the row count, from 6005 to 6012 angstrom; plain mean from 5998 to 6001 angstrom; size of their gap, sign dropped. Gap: 3.9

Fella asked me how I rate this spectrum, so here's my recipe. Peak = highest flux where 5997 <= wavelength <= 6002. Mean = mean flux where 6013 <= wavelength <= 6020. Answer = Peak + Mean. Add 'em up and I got 9.4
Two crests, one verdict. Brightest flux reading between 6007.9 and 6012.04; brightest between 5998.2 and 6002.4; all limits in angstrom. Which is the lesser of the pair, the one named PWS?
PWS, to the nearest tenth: 4.6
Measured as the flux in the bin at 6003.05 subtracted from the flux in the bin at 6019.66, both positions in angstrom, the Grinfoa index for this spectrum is -0.4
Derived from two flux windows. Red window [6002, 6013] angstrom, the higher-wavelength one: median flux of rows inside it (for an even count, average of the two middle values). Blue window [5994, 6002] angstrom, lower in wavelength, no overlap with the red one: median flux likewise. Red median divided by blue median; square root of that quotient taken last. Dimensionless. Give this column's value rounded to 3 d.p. 1.021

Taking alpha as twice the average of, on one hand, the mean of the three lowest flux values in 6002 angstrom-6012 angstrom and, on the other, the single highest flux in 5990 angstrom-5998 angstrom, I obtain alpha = 9.8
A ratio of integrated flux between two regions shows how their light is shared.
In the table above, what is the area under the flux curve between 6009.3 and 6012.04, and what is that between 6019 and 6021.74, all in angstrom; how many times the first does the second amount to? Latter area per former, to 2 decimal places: 0.85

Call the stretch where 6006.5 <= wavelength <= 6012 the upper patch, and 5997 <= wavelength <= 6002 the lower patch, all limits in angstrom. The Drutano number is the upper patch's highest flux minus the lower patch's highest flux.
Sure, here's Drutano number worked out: 0.70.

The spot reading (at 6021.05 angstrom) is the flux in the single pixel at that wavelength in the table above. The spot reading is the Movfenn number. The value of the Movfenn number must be 4.121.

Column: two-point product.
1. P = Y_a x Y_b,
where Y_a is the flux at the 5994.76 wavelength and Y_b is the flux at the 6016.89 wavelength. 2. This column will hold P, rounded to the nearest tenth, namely 22.8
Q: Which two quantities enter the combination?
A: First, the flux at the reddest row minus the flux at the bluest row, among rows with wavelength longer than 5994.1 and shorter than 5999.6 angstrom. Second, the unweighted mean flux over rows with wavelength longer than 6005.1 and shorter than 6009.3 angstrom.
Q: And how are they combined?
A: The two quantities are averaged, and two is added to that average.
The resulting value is 4.3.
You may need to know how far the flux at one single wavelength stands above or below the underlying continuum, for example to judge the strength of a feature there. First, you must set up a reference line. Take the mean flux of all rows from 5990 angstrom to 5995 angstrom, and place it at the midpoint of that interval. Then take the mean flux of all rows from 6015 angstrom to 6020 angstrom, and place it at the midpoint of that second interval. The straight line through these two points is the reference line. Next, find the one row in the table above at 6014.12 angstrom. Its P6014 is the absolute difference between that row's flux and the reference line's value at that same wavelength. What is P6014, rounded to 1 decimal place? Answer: 0.2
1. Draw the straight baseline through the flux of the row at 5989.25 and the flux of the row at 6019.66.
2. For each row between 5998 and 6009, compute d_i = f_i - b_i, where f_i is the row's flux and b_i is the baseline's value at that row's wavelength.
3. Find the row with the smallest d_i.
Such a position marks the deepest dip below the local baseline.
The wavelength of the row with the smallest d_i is 6005.82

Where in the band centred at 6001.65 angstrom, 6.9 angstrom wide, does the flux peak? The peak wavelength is 6003.05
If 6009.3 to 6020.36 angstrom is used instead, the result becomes 6011.35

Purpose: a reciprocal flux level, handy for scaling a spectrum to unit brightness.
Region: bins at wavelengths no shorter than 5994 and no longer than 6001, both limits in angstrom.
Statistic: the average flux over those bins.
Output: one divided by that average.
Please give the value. 0.213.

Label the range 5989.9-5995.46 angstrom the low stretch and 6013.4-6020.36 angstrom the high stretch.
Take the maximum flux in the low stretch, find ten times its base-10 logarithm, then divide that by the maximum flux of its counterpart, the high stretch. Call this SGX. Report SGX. 1.36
